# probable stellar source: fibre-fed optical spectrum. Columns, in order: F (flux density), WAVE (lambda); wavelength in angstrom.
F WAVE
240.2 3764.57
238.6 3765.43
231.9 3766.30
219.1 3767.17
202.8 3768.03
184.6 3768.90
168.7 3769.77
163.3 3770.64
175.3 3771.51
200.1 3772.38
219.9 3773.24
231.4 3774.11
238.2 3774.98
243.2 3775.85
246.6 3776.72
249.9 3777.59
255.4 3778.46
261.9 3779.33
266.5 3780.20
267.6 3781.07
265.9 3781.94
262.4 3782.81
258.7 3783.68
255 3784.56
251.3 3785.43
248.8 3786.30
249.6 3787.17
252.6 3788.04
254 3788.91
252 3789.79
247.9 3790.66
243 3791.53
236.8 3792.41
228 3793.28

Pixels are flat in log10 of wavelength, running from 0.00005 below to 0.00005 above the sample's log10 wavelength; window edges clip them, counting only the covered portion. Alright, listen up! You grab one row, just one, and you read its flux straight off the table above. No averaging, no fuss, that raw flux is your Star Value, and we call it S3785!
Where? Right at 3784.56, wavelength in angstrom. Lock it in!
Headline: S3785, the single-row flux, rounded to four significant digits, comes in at 255.0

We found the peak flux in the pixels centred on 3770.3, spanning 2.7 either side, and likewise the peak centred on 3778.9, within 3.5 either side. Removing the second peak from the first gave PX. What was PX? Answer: -65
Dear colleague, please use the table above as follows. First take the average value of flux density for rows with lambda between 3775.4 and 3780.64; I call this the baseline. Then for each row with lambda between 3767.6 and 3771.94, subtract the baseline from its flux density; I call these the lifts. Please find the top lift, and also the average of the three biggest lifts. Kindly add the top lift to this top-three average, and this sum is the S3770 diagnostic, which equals -117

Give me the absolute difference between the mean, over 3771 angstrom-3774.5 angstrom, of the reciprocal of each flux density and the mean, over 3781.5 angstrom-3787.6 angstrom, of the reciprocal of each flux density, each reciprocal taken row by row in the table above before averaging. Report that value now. 0.0010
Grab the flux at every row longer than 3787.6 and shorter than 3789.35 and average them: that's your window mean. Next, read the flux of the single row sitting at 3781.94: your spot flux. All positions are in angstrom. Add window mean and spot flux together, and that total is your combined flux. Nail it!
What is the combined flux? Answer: 519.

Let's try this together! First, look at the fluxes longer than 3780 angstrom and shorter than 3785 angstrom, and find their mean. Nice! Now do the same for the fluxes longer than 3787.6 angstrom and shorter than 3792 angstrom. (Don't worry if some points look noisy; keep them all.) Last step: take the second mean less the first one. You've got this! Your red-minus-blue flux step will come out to -13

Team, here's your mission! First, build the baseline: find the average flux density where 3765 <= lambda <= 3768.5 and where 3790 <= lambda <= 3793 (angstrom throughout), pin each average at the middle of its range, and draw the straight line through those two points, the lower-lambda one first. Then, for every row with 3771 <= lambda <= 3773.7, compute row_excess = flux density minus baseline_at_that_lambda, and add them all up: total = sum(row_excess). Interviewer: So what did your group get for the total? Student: -87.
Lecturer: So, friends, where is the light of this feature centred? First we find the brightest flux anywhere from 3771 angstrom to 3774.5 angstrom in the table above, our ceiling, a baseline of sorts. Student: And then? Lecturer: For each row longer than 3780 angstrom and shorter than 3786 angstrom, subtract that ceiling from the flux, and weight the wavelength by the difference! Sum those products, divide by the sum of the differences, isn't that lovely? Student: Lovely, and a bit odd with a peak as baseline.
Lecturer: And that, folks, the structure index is 3782.5 angstrom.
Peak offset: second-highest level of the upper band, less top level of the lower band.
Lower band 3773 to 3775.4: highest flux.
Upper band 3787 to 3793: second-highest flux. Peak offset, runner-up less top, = 14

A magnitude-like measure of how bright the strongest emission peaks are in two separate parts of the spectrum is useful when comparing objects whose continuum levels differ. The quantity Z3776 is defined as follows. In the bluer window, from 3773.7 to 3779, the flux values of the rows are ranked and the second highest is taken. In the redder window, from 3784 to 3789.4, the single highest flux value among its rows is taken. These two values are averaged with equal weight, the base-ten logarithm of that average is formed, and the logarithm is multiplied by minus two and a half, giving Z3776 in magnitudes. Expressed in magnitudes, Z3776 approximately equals -6.01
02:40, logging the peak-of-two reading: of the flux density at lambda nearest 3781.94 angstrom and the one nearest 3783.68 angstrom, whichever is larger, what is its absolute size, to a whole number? 266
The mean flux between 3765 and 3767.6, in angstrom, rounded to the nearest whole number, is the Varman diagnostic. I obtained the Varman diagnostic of 230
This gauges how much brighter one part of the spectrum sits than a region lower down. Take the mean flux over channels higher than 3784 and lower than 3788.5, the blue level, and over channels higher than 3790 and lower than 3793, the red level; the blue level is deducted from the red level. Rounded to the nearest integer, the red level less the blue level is -9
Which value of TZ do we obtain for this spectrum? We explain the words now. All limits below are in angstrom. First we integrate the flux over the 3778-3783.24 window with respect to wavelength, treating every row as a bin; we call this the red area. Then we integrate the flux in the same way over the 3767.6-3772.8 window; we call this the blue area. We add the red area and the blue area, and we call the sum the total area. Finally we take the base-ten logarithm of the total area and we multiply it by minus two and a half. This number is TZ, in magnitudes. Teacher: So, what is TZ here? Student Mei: -8.42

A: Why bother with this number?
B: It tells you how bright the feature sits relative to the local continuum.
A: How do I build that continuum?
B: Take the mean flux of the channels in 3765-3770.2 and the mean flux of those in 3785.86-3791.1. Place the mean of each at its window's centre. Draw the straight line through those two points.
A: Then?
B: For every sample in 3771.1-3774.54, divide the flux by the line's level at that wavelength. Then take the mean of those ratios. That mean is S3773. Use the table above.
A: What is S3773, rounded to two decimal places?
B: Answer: 0.95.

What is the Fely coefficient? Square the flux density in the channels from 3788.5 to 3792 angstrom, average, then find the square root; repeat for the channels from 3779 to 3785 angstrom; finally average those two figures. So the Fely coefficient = 256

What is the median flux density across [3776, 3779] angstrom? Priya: 250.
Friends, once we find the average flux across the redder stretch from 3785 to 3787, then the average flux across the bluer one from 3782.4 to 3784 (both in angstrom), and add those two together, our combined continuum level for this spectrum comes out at 511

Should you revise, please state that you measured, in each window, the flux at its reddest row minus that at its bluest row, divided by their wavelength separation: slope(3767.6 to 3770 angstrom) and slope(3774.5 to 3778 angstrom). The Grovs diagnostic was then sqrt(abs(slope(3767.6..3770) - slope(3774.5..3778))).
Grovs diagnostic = 4.9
